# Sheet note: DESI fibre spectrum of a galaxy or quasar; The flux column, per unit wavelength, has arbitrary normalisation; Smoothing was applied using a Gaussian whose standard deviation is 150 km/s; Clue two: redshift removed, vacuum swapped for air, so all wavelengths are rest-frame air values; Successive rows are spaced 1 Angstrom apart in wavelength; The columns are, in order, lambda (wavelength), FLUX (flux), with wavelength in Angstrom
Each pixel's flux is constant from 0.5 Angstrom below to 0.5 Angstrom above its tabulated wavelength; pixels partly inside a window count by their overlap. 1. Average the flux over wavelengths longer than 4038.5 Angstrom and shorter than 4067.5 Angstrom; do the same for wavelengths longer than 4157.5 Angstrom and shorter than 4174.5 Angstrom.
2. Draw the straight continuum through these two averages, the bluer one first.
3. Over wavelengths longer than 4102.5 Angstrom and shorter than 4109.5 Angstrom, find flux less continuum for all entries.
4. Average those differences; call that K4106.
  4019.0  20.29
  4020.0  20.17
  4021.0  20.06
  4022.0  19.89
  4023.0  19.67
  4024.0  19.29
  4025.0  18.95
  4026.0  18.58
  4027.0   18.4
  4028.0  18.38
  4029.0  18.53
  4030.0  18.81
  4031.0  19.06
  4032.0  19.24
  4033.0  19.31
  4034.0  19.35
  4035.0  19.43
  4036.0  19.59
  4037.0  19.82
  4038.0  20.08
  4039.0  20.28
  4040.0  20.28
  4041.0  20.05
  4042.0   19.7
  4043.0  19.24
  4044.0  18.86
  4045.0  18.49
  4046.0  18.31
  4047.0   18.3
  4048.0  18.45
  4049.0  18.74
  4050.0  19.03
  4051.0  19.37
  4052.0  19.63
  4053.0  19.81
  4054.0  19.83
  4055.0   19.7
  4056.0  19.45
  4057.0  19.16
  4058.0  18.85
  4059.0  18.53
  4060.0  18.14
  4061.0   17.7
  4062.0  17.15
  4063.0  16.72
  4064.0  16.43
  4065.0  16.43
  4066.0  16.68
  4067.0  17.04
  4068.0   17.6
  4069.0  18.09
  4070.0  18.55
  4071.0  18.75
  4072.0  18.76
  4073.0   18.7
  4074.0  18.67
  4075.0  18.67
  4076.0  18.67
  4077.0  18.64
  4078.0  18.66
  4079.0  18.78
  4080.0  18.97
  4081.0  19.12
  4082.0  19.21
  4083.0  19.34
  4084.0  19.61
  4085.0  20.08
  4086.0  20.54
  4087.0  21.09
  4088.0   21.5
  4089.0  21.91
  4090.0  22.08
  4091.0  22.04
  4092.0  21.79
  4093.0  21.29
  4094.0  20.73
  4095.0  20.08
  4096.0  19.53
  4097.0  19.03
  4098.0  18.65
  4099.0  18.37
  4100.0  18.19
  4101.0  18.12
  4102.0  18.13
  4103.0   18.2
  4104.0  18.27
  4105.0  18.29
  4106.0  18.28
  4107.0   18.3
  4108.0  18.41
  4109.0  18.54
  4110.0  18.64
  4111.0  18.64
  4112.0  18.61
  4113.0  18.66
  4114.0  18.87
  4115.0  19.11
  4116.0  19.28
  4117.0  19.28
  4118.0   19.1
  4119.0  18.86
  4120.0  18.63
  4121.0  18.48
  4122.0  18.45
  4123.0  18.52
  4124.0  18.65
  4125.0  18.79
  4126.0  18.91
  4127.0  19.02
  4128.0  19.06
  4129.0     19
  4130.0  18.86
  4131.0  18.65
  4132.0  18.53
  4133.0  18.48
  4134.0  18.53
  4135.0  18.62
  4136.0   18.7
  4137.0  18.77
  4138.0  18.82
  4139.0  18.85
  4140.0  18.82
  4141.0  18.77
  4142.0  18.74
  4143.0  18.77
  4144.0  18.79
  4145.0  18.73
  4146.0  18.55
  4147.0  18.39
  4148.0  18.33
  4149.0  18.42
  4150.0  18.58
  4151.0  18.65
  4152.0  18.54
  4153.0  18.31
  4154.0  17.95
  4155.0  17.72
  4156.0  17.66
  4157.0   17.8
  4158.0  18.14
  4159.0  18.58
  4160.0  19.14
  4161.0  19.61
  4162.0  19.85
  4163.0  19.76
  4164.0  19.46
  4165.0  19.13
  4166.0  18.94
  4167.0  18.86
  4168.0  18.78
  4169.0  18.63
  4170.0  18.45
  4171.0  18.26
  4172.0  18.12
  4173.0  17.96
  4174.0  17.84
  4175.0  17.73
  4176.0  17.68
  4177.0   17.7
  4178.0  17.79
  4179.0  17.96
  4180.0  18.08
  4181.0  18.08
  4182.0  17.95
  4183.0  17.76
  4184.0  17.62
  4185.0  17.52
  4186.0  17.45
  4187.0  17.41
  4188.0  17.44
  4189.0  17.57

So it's -0.38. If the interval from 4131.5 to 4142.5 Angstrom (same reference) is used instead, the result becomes -0.06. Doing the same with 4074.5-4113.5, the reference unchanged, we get 0.68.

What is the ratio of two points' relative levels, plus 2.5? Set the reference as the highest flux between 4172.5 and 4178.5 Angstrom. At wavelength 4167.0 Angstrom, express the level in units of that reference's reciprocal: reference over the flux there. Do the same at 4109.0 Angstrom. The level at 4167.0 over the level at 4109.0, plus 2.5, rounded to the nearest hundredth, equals 3.48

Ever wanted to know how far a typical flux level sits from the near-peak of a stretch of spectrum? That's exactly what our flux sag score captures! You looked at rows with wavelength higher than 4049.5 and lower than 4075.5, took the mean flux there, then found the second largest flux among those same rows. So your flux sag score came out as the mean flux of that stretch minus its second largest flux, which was -1.4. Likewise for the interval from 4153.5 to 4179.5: -1.3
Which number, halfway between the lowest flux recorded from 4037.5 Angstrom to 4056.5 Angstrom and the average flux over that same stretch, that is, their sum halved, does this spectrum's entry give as 18.8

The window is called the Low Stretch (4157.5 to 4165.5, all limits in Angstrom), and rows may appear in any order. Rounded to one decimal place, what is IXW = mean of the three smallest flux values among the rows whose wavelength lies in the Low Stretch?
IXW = 18.6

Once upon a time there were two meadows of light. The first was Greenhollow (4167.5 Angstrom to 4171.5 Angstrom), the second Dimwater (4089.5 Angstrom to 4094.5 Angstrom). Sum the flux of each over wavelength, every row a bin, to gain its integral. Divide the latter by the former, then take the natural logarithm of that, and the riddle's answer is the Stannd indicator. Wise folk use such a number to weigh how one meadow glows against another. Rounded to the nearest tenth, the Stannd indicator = 0.4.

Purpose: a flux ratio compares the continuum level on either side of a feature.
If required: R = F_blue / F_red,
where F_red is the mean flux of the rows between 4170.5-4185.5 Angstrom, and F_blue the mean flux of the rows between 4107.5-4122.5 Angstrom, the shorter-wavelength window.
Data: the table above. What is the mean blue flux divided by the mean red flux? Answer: 1.050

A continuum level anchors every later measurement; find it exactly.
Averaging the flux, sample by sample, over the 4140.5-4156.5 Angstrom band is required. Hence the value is 18.4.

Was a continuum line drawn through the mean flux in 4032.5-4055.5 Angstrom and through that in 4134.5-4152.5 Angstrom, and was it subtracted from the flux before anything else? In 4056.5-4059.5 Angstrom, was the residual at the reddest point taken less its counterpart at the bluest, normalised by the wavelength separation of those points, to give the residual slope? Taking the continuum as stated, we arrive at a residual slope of -0.31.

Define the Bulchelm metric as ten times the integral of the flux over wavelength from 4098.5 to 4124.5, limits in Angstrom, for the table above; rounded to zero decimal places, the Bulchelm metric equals 4829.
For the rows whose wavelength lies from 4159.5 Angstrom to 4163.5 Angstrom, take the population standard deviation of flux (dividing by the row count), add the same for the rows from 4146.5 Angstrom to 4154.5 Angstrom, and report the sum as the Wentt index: 0.48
